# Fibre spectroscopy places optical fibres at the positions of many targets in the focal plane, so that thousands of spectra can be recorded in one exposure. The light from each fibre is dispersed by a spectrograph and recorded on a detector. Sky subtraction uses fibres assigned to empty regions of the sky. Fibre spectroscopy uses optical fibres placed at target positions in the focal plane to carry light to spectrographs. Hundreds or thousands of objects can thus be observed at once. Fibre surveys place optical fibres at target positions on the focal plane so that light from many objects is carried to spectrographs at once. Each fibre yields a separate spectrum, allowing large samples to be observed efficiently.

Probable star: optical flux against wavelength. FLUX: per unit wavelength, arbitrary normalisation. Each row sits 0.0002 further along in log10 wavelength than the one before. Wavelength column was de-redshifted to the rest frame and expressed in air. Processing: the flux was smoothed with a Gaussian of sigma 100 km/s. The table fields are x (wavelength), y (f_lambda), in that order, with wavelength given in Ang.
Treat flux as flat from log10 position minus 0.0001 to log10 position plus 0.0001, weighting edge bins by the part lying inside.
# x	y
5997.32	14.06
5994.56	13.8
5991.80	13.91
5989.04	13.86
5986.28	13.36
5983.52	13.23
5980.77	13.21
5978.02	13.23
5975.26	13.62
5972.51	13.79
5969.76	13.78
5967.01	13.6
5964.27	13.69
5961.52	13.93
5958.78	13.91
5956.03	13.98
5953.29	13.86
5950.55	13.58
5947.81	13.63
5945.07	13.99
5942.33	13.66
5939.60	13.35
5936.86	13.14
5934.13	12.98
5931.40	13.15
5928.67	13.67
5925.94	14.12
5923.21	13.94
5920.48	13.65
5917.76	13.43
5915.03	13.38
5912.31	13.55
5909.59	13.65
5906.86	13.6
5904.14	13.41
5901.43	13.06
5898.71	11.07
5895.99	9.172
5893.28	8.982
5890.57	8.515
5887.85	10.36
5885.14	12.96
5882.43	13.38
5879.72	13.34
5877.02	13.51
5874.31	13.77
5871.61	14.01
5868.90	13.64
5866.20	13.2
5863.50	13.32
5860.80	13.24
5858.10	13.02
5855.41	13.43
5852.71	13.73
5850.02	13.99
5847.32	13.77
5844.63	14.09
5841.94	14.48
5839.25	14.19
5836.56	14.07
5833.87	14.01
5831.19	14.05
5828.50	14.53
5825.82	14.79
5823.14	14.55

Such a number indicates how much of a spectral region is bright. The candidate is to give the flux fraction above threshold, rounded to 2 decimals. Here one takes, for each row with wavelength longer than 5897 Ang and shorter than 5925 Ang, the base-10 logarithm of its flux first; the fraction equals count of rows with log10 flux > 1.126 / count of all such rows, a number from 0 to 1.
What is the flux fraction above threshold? 0.80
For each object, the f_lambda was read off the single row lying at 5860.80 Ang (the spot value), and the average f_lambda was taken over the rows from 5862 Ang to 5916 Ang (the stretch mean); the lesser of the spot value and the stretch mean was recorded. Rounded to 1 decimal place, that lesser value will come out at 12.5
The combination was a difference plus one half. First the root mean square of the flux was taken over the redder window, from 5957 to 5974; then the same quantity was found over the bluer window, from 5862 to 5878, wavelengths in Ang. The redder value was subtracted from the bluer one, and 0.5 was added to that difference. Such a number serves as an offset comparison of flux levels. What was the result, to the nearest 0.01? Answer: 0.29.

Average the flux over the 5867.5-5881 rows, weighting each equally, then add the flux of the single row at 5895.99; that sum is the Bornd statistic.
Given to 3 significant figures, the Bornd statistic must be 22.8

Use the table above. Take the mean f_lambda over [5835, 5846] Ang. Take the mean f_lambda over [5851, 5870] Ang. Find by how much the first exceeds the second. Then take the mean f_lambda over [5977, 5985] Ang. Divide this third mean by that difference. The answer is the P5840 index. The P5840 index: 16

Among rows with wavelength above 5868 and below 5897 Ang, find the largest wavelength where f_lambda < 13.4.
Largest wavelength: 5895.99 Ang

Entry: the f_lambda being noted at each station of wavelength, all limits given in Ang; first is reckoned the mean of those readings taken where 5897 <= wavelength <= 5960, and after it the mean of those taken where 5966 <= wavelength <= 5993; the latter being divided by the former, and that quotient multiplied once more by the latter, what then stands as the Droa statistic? 13.7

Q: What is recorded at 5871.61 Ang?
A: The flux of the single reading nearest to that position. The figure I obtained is 14.01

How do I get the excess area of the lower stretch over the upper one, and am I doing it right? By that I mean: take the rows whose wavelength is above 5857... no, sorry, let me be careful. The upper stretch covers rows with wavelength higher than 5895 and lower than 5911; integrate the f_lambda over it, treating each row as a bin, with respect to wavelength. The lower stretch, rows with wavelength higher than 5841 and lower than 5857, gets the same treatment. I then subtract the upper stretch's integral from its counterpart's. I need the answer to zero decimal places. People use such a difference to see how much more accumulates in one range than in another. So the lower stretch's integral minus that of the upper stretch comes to 24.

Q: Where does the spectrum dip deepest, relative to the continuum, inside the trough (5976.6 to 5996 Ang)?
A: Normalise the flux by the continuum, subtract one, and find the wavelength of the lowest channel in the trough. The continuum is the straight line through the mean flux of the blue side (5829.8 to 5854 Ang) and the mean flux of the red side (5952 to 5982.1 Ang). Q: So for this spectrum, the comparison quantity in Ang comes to 5980.77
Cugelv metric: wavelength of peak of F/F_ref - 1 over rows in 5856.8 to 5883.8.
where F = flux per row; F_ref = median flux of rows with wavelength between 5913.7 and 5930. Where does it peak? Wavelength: 5871.61 Ang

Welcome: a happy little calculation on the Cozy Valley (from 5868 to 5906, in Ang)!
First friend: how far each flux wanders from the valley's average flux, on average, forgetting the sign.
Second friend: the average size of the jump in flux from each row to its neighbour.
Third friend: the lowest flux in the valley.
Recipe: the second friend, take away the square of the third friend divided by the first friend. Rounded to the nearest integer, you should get -40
